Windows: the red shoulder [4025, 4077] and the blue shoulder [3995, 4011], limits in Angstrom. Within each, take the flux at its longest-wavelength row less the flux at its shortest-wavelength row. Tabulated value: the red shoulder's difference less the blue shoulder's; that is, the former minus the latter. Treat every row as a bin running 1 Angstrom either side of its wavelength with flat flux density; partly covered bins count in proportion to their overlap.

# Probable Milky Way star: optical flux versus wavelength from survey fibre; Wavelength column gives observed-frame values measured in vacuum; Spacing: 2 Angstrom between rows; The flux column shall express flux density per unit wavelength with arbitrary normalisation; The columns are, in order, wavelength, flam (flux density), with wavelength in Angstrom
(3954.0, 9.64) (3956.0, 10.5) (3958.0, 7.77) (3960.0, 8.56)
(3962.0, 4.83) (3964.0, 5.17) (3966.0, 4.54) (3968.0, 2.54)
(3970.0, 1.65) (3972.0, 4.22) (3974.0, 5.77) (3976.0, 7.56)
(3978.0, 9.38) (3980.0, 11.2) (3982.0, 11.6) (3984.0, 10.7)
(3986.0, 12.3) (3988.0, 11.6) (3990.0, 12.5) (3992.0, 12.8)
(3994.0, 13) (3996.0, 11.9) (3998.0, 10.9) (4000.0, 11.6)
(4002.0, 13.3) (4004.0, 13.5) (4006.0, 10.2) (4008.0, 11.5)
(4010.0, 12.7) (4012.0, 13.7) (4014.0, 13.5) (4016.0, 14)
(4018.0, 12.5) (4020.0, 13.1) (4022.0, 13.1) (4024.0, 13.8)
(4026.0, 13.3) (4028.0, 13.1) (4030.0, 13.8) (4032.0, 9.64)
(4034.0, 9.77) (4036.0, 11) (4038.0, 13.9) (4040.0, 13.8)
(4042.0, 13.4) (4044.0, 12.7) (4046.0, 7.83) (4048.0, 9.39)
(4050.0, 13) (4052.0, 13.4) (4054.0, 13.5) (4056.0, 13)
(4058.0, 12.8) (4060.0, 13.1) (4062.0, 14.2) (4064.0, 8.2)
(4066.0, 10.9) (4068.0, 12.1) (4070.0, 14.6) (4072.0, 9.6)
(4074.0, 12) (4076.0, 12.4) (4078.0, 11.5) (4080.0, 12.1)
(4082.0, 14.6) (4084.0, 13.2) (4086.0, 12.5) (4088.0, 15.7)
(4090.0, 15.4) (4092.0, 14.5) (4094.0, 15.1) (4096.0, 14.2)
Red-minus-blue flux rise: -1.7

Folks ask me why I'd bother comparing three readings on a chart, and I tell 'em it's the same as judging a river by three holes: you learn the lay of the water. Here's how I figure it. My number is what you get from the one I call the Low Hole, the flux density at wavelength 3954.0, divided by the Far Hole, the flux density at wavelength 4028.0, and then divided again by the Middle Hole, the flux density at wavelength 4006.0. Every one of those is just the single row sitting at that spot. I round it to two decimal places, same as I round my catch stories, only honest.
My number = 0.07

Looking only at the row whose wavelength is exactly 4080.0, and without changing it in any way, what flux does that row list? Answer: 12.1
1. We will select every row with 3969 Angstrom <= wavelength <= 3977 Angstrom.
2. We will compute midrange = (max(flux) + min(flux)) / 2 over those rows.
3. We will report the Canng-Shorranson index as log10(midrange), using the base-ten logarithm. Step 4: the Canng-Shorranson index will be 0.66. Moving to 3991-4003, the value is 1.08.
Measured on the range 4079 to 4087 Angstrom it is 1.13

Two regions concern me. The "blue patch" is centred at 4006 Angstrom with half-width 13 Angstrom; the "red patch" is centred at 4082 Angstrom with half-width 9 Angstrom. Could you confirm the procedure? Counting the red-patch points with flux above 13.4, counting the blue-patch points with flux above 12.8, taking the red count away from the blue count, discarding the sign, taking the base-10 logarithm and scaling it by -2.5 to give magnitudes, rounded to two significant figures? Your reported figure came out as -1.2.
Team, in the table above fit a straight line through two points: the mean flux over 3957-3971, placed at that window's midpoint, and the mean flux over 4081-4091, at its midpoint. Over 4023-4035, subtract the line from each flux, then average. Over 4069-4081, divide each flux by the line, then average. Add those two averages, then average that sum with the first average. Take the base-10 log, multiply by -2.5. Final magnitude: -1.1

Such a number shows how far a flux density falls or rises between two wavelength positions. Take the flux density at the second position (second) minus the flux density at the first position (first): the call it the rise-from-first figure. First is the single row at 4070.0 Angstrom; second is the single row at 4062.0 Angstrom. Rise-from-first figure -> 0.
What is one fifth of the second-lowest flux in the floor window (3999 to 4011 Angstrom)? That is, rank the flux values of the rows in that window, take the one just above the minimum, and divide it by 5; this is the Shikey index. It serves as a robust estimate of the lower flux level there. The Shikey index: 2.30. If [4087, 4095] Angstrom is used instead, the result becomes 3.02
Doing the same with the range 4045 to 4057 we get 1.88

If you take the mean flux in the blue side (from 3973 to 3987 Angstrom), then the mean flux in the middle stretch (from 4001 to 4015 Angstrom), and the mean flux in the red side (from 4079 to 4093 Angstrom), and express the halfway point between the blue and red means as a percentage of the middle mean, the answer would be 94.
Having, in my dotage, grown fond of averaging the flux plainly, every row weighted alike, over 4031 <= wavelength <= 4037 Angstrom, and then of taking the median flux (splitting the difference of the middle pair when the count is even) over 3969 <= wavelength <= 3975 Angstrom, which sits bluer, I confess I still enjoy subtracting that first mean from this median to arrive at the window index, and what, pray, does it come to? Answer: -5.9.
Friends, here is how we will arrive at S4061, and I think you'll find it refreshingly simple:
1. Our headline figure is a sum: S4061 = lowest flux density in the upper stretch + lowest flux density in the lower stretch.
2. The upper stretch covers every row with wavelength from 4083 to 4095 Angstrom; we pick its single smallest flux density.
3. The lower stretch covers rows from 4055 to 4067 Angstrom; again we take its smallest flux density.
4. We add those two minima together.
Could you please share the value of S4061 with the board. 20.7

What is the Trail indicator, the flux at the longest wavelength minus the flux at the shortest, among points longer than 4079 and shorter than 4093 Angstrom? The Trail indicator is 2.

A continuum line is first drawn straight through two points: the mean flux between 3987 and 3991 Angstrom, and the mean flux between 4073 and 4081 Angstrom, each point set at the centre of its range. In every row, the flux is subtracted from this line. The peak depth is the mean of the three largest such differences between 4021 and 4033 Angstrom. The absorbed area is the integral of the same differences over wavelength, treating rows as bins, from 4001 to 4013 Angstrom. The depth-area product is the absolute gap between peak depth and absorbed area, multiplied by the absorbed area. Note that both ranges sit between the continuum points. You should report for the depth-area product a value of -29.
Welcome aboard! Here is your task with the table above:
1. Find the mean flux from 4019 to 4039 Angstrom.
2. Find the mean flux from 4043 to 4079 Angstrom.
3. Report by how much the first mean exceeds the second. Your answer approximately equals 1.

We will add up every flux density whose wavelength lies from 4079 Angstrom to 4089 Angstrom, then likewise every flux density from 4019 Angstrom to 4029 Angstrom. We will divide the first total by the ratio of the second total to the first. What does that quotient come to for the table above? 70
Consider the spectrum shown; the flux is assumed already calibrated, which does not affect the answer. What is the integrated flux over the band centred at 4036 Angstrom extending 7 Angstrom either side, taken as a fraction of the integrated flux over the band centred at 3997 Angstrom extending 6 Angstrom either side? 1.2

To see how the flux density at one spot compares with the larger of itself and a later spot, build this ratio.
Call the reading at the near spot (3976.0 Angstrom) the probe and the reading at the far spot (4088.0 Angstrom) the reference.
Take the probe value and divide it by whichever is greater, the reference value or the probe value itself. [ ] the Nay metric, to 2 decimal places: 0.48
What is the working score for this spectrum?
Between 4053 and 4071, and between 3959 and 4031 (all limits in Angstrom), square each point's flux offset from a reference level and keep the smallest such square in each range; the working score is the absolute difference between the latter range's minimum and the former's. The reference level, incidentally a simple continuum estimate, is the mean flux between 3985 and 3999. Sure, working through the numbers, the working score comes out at 0.0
